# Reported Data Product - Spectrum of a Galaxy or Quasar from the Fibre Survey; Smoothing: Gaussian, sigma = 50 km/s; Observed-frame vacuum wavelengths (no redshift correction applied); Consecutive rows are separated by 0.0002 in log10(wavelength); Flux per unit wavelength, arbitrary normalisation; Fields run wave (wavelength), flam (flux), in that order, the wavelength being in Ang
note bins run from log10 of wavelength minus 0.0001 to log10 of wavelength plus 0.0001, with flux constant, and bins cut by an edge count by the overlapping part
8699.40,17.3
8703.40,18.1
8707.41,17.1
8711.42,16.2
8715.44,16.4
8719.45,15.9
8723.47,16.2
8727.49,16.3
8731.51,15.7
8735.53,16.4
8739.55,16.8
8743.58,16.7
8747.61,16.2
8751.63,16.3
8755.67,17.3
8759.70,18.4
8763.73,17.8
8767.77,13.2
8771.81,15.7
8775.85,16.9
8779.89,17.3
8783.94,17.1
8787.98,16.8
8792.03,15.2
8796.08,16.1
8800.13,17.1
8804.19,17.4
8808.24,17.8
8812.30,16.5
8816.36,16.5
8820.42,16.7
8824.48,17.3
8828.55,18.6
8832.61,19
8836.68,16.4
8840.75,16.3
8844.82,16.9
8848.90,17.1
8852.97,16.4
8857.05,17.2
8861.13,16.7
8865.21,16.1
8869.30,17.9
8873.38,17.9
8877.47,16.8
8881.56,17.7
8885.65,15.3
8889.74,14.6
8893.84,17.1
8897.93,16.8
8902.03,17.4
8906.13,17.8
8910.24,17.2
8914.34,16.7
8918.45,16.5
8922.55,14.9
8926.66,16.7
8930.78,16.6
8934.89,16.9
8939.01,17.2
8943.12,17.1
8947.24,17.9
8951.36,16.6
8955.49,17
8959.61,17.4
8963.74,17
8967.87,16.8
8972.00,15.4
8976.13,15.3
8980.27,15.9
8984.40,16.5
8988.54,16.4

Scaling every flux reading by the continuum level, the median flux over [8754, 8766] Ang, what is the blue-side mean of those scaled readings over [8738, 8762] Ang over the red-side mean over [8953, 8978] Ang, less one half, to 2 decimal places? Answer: 0.53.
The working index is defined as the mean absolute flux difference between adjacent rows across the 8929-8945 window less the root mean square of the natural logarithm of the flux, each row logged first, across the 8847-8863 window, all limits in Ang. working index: -2.59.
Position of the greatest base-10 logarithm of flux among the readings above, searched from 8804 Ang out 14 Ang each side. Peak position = 8808.24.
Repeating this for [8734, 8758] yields 8755.67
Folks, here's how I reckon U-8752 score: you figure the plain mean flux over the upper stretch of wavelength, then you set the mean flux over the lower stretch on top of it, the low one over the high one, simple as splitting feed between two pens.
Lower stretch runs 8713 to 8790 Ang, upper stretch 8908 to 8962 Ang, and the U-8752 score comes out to 0.98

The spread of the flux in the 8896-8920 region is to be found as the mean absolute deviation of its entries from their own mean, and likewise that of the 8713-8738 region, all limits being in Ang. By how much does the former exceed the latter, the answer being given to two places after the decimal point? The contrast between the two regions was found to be 0.17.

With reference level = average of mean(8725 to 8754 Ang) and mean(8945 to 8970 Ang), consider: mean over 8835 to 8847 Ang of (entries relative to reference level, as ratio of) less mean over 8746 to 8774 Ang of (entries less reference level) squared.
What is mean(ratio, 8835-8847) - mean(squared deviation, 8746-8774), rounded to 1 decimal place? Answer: -1.6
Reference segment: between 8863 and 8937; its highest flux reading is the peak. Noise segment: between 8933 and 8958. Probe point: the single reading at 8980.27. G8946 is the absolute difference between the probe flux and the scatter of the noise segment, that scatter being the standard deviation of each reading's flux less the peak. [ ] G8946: 15.5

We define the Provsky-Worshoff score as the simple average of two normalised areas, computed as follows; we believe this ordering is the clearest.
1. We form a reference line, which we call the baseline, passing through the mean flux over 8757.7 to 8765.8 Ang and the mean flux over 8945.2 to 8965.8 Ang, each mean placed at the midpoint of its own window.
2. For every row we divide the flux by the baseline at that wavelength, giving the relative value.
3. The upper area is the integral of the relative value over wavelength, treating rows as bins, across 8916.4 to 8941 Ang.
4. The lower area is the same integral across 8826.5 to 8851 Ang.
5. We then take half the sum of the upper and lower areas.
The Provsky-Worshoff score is 23.7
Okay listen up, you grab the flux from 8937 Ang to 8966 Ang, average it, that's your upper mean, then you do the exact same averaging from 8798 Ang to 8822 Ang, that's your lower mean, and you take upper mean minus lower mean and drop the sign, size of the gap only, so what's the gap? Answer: 0.17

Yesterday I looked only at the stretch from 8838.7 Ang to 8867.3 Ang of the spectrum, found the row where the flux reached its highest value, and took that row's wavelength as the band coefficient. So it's 8857.05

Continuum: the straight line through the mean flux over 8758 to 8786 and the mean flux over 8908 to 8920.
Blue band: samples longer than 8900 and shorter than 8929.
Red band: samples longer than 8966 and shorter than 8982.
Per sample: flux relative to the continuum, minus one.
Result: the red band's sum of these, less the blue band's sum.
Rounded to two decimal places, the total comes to -0.22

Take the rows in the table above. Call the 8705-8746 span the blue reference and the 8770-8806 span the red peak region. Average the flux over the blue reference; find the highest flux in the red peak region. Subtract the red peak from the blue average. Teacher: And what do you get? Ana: -1.0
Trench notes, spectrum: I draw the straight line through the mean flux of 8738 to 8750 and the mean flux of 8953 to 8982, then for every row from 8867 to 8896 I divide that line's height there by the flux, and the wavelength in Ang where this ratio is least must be 8873.38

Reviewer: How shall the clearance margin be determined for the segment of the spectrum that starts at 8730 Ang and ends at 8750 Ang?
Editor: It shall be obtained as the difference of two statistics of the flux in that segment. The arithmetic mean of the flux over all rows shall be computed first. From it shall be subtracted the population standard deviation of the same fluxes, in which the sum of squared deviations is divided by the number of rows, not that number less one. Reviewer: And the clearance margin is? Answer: 16.0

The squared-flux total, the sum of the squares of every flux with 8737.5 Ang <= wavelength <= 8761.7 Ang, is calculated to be 1727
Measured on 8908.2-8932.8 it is 1623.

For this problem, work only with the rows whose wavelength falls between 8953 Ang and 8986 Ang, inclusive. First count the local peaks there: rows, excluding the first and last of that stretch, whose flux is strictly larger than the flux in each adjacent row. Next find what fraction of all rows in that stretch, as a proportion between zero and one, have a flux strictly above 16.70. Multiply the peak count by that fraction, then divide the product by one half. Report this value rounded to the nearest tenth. 1.0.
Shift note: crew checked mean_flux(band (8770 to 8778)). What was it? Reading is 16.3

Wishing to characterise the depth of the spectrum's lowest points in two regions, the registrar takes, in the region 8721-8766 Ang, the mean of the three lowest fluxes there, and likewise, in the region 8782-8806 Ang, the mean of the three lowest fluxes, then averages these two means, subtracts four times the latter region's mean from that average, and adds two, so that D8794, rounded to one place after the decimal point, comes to -46.1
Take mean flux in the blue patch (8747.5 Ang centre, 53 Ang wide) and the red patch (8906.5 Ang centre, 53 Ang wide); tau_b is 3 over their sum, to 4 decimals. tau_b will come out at 0.0911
